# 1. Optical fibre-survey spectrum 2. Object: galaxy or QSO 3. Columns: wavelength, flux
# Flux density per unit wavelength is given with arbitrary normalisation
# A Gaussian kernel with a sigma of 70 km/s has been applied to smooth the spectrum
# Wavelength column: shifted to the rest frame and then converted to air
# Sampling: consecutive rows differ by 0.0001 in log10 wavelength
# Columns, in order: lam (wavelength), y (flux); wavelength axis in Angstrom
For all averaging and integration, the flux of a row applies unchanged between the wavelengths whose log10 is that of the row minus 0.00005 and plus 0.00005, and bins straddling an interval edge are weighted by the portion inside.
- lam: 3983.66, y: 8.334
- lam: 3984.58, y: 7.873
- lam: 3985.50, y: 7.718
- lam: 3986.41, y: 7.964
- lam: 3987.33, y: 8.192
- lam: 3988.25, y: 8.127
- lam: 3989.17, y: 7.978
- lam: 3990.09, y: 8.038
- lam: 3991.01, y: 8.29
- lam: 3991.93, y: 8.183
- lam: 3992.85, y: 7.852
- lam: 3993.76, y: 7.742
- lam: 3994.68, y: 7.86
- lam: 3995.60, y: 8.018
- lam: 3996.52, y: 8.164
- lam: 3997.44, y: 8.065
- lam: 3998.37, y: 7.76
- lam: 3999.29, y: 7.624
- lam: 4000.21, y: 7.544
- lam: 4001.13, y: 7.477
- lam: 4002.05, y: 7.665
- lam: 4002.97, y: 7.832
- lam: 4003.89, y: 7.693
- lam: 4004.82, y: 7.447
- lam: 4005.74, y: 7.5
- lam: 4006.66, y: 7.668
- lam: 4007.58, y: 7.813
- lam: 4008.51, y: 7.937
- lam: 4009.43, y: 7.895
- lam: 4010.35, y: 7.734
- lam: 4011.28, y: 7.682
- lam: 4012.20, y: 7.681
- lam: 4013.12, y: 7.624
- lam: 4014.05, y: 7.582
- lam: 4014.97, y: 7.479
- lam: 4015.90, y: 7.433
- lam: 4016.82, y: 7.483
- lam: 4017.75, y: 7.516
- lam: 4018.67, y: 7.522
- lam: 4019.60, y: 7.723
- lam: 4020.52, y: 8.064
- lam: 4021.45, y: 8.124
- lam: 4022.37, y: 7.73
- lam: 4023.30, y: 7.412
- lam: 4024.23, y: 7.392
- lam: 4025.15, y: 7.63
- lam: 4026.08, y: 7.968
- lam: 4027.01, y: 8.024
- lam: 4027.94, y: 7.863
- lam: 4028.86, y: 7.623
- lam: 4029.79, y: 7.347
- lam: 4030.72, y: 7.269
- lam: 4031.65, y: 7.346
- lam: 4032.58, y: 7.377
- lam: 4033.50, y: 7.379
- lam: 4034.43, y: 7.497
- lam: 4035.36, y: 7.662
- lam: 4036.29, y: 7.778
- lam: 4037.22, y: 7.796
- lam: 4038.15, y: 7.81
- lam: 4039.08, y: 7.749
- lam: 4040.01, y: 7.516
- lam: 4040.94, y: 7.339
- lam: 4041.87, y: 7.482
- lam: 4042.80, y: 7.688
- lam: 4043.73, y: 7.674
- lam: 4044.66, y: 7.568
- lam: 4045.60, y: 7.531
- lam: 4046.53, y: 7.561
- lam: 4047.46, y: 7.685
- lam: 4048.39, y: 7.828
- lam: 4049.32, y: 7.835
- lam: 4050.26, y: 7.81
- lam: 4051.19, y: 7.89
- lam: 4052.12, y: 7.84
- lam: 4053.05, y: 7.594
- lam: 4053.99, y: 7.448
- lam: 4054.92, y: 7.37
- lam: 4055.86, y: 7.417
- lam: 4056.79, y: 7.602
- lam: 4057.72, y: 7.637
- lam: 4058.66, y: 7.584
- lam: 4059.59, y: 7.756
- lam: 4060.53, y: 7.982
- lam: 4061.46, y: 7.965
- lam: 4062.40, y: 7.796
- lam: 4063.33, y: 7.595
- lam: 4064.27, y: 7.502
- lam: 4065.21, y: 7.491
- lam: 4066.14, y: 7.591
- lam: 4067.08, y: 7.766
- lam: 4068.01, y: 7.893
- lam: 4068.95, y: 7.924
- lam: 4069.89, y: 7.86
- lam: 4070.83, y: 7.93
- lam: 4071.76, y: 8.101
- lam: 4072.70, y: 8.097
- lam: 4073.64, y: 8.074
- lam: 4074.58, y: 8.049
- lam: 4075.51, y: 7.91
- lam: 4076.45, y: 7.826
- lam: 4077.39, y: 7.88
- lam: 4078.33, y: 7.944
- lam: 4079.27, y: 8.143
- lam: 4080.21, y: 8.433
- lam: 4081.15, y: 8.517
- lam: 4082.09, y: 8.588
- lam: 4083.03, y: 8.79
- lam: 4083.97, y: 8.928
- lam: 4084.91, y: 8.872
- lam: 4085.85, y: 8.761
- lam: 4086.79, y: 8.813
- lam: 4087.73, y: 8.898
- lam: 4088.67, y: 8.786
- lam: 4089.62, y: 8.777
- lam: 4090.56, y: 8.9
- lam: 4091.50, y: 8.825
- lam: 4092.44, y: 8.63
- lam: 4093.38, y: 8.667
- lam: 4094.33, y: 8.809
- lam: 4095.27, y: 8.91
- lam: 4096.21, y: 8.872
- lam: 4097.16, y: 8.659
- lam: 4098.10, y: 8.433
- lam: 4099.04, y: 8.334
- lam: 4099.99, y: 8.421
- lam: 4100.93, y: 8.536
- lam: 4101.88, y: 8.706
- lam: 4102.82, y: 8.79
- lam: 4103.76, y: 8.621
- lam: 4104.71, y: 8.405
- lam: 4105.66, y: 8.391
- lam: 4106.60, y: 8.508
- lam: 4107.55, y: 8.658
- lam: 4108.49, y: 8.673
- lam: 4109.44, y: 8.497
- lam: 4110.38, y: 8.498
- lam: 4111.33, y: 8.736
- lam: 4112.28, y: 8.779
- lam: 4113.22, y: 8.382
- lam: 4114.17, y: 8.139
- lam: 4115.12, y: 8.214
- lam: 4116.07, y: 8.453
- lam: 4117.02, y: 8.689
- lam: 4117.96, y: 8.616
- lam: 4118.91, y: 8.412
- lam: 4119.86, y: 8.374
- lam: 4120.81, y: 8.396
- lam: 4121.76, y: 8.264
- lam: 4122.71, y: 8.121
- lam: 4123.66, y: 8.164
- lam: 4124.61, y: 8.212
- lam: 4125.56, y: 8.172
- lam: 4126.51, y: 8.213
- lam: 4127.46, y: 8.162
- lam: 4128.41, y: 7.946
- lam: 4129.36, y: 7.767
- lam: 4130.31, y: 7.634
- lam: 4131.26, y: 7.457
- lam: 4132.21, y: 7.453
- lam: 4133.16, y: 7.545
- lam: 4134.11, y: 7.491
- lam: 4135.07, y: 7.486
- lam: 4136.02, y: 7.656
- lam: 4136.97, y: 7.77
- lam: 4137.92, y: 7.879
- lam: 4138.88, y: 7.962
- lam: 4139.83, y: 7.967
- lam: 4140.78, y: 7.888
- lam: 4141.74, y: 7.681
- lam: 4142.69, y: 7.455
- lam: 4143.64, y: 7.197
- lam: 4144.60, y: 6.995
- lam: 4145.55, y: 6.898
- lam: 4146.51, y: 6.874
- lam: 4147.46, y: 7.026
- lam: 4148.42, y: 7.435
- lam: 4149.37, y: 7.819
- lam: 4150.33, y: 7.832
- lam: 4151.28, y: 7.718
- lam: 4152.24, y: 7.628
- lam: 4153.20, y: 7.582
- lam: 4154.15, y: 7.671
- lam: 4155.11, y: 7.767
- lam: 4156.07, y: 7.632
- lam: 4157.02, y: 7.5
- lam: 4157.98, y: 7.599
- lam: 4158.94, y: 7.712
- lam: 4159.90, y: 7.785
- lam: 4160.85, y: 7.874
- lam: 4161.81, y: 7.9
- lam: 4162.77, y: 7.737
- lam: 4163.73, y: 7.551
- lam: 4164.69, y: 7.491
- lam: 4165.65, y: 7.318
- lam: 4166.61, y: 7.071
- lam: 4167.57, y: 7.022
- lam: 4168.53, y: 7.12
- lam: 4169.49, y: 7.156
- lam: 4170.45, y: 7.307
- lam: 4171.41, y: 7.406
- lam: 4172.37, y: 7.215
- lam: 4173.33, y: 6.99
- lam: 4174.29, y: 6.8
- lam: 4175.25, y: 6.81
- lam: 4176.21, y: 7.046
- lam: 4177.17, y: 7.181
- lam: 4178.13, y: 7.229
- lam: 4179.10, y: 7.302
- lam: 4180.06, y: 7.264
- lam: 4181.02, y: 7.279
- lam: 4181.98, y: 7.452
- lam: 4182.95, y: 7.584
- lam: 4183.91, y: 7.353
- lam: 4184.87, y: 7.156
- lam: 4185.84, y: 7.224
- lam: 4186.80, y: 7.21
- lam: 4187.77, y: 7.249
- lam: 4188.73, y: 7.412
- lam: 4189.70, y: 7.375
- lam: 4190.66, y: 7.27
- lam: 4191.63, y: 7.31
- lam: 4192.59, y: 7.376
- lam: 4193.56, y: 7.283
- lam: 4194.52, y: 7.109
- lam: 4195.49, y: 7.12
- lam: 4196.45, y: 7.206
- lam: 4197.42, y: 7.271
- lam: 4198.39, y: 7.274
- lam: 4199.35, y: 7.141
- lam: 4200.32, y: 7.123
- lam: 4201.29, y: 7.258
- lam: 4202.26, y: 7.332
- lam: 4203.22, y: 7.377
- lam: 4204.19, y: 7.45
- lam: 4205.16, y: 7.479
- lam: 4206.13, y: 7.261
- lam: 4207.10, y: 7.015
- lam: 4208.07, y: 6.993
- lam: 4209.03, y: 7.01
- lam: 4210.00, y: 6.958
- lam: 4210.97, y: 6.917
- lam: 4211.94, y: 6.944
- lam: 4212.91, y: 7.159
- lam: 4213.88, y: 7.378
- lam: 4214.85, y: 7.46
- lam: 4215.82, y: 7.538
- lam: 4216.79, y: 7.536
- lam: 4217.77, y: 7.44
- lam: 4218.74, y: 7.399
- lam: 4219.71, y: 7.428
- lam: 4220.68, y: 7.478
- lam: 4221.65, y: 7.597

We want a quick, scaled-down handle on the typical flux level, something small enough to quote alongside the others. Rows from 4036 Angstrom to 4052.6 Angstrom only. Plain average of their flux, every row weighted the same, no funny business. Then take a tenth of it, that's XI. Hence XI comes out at 0.77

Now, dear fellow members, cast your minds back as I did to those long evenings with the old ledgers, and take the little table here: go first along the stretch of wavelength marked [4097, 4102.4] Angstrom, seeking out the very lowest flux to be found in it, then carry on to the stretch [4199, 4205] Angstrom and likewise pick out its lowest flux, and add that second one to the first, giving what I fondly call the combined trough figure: 15.5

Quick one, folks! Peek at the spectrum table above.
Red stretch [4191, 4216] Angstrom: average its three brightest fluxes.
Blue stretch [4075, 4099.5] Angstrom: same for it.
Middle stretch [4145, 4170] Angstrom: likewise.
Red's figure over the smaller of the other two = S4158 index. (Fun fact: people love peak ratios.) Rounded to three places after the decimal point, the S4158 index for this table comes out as 0.952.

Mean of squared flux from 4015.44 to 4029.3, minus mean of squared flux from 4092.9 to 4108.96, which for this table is -15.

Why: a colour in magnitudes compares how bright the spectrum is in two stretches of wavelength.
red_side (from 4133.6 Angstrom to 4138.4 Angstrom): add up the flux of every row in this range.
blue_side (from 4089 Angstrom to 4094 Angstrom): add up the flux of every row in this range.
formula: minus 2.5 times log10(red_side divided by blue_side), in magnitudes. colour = 0.15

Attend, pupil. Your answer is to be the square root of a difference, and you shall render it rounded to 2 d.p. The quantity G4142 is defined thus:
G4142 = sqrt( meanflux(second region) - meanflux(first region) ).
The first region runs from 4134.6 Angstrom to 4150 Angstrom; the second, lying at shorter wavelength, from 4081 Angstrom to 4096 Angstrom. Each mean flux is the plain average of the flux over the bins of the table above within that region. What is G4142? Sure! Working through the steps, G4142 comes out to 1.13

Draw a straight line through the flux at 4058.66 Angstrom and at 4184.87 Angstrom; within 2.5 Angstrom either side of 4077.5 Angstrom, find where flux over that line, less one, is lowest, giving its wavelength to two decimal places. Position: 4076.45 Angstrom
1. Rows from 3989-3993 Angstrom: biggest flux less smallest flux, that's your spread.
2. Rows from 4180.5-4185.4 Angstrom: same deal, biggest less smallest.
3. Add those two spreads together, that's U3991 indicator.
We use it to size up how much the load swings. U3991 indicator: 0.87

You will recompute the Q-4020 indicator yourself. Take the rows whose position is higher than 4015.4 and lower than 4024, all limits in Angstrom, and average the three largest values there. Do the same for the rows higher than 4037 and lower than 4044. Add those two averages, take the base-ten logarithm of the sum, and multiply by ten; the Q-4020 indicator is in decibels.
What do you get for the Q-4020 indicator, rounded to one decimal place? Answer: 12.0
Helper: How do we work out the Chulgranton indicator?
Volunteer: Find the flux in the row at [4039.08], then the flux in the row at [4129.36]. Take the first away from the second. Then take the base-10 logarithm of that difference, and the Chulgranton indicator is -1.74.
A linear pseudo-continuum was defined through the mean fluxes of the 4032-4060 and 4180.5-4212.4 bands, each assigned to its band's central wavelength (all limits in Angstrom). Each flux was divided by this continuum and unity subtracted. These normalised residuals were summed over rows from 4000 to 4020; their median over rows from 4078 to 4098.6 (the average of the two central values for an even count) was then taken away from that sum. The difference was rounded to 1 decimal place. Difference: -0.4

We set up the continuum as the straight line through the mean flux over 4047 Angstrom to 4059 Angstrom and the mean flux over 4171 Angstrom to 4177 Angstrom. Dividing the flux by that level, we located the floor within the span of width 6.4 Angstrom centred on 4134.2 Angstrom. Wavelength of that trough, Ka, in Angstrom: 4131.26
